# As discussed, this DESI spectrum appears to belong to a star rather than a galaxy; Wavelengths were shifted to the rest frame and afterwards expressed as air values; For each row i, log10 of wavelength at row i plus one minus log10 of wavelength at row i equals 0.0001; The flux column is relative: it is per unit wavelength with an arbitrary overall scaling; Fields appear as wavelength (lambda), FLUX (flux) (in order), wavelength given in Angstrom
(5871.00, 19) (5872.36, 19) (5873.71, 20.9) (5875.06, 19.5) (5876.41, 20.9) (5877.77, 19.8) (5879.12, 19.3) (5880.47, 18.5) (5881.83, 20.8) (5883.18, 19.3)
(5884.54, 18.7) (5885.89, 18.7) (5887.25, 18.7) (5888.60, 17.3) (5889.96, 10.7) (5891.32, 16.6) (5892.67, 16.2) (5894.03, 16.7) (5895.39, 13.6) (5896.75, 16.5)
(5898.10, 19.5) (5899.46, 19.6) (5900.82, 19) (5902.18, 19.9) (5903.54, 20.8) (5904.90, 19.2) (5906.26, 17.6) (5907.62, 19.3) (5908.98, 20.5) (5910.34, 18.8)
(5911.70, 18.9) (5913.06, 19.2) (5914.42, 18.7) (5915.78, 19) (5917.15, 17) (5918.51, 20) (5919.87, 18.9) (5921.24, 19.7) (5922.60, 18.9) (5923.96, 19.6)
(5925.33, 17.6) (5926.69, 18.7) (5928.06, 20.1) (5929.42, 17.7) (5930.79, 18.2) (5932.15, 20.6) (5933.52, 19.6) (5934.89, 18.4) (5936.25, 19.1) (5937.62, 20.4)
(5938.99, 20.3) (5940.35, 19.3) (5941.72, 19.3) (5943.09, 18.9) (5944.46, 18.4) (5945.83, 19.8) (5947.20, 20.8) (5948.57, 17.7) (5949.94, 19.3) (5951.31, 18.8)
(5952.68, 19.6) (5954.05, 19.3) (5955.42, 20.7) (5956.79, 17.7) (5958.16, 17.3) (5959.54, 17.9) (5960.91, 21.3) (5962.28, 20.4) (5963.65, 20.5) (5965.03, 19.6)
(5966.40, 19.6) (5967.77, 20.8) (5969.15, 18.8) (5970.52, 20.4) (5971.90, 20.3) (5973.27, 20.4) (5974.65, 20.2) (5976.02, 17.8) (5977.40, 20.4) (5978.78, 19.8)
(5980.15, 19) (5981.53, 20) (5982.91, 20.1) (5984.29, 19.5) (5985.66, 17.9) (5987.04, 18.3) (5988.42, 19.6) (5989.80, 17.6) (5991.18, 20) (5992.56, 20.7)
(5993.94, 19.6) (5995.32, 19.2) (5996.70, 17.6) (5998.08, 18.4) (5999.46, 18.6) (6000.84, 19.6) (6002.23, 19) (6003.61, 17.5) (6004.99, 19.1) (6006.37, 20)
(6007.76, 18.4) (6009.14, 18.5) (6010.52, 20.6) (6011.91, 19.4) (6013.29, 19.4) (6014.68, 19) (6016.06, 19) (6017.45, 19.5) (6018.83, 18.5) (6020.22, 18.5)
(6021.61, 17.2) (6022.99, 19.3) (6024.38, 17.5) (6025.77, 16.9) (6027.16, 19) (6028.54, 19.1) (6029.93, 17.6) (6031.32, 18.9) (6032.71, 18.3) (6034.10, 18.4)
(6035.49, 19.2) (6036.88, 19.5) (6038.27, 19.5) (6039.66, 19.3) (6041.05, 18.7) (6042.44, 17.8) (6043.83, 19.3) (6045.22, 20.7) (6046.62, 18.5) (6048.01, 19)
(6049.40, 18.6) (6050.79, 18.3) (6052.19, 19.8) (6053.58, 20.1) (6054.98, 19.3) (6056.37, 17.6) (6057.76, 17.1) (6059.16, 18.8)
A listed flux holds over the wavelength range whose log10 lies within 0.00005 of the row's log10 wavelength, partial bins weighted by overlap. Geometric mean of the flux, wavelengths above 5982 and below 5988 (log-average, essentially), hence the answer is 18.9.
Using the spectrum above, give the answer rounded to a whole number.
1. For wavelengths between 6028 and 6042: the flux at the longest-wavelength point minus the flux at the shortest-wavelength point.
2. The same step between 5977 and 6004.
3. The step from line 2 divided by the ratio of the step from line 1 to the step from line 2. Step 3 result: -21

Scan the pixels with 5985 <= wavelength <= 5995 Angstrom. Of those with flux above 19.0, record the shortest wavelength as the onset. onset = 5988.42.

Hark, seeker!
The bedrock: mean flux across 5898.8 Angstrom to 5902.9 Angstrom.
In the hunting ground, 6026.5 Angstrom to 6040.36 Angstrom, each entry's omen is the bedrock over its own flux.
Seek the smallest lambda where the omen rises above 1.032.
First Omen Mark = 6029.93 Angstrom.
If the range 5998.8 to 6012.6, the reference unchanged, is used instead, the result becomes 5999.46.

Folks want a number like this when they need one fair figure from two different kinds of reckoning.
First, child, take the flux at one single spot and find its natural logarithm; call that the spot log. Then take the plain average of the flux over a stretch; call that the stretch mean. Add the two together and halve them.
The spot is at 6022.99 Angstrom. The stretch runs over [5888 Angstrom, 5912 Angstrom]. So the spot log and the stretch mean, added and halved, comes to 10.4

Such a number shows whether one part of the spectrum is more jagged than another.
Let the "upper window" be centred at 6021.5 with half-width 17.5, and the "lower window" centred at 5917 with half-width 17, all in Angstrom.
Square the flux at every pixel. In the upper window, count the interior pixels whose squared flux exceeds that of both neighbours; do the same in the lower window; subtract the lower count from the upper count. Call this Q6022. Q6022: -3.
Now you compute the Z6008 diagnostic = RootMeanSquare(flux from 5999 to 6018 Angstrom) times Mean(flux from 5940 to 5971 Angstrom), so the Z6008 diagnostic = 371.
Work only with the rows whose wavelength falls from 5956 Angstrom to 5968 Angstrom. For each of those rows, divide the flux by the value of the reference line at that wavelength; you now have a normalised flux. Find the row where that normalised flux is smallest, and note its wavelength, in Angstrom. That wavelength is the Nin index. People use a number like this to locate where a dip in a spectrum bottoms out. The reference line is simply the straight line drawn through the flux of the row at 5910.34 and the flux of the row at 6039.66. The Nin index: 5958.16 Angstrom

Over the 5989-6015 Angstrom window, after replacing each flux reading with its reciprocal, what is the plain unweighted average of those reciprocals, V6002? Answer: 0.0526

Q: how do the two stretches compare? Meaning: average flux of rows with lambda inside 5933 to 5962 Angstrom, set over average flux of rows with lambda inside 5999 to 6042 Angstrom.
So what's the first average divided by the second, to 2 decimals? 1.02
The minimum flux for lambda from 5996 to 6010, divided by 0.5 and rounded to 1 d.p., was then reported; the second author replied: 35.0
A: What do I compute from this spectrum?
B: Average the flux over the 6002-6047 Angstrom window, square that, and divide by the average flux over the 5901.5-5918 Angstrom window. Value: 18.6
